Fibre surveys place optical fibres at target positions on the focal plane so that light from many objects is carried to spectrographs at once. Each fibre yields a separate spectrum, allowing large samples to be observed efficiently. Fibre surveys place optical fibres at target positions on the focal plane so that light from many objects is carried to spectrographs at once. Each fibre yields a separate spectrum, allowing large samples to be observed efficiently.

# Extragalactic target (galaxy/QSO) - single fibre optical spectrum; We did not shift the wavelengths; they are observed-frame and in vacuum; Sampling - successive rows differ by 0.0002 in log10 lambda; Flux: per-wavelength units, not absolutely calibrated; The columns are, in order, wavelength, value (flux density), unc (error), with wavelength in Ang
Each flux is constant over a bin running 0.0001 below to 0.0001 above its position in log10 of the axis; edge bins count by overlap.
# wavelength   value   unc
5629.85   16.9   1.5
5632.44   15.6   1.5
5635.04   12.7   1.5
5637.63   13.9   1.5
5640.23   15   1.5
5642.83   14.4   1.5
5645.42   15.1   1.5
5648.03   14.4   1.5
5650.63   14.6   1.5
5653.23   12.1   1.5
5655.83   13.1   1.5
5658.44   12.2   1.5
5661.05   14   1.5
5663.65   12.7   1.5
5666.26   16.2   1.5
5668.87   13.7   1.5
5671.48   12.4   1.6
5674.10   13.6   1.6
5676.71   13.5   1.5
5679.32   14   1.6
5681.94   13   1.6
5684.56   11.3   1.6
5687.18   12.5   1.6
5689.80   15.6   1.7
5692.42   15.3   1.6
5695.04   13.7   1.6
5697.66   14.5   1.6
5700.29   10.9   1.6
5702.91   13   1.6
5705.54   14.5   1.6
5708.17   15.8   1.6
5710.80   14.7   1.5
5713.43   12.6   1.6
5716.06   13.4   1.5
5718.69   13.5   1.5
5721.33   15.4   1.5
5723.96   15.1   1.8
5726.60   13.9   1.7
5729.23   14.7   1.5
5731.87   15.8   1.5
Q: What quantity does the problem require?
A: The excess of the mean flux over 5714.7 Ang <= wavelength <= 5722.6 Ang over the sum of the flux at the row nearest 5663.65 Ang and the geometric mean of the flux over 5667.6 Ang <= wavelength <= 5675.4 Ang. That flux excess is -11.8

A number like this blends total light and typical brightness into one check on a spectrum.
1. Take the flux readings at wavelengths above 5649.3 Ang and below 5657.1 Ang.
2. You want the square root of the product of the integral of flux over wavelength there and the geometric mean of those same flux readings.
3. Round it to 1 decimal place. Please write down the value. 37.0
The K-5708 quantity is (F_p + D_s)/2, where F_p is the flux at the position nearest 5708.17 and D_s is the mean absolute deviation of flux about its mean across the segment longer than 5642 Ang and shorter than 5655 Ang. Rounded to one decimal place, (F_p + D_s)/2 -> 8.3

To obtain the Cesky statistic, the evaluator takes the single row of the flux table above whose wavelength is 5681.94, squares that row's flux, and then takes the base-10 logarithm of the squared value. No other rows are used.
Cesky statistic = 2.23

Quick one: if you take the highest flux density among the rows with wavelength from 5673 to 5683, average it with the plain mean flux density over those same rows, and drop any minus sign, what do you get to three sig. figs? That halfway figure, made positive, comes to 13.8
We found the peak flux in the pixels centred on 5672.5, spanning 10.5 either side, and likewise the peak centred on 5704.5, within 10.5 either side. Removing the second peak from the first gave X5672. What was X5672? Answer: 0.4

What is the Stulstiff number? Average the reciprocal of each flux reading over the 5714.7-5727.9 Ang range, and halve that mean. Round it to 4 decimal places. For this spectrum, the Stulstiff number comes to 0.0352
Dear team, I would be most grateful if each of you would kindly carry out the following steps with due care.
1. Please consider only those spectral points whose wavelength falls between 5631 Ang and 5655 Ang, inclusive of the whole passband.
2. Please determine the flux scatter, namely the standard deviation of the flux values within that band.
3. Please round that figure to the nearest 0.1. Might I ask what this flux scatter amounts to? 1.1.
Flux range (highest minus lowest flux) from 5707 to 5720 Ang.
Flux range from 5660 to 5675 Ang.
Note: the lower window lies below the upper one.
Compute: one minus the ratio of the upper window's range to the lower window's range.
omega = 0.16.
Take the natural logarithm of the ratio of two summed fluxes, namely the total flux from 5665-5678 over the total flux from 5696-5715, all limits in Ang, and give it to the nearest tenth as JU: -0.3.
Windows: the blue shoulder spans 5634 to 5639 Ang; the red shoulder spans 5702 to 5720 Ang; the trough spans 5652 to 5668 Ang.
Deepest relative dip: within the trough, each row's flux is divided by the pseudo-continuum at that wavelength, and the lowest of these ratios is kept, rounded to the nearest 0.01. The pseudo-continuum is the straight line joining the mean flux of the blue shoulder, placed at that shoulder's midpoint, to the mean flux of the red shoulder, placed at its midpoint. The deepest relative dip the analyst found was 0.90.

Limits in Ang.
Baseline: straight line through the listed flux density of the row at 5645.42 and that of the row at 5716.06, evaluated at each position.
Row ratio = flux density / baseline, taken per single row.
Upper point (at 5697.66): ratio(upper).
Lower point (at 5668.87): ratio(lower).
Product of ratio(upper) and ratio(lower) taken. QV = 0.987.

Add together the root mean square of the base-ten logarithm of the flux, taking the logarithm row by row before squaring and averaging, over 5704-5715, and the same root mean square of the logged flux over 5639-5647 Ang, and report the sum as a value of 2.33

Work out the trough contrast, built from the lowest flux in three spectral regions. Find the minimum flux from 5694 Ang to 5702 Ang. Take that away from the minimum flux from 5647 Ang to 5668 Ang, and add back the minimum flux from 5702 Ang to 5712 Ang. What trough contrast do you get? 14.2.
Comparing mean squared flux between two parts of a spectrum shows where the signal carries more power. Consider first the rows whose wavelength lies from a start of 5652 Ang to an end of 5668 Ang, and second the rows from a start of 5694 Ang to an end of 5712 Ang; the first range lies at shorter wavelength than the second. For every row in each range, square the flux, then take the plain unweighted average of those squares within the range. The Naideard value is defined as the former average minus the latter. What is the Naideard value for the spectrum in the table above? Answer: -13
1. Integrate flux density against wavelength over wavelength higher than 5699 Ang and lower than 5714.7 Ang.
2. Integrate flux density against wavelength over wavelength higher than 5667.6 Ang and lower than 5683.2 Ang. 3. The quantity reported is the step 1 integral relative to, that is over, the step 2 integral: 1.0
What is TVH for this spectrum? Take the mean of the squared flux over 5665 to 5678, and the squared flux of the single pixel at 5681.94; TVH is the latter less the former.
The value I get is -25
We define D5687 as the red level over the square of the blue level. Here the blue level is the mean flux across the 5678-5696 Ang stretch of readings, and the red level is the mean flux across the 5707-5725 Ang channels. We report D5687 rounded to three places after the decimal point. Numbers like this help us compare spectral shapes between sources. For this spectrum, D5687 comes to 0.077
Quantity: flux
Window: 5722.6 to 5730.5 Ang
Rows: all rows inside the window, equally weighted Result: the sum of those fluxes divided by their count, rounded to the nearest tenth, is 14.6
